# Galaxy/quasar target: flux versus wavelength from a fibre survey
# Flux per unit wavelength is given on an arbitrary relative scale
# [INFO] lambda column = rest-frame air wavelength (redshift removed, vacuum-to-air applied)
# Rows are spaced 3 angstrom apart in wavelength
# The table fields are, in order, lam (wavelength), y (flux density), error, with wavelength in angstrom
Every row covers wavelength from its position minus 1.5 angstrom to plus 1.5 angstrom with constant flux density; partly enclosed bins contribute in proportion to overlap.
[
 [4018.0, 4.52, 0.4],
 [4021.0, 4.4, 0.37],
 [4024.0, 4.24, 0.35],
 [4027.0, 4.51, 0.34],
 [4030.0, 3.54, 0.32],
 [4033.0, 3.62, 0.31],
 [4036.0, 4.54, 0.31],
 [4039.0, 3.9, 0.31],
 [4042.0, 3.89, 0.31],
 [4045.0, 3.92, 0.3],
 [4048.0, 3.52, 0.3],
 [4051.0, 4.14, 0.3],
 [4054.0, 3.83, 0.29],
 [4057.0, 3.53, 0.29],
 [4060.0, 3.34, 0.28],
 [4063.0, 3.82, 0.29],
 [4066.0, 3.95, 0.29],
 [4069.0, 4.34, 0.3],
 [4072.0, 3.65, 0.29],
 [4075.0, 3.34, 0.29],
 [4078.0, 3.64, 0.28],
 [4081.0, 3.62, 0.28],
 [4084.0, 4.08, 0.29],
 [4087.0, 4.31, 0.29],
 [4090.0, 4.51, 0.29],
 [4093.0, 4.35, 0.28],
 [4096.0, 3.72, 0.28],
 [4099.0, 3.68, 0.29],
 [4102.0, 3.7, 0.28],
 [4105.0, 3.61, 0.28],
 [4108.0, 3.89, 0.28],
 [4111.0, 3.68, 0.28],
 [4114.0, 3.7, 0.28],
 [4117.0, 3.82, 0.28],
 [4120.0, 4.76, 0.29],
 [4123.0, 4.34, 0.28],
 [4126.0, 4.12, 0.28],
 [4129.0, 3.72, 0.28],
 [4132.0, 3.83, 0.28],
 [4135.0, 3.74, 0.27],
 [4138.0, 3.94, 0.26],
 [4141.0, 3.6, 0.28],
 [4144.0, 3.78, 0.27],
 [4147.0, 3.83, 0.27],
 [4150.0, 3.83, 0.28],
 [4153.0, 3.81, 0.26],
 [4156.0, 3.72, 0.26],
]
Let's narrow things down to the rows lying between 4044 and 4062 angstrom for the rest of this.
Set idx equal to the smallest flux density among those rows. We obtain 3.34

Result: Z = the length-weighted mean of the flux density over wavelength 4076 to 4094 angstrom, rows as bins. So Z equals 4.057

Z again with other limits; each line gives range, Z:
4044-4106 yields 3.839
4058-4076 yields 3.745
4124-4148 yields 3.831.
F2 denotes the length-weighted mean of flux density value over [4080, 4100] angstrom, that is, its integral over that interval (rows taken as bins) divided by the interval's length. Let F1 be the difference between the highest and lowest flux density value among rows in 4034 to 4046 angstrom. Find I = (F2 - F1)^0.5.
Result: 1.85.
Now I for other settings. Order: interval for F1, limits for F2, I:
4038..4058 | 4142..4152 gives 1.78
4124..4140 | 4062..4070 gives 1.91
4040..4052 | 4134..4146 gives 1.77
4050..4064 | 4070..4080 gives 1.67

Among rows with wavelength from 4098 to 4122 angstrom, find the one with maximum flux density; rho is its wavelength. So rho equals 4120.0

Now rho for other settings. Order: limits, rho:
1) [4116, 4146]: 4120.0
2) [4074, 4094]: 4090.0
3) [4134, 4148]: 4138.0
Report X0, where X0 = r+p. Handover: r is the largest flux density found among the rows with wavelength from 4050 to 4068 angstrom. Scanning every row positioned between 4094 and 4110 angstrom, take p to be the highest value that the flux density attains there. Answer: 8.0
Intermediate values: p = 3.89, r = 4.14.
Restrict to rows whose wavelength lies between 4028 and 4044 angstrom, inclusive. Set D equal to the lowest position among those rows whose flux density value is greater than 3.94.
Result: 4036.0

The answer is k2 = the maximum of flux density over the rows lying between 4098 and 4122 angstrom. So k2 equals 4.76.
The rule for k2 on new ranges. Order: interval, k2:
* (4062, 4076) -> 4.34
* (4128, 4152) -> 3.94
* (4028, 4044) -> 4.54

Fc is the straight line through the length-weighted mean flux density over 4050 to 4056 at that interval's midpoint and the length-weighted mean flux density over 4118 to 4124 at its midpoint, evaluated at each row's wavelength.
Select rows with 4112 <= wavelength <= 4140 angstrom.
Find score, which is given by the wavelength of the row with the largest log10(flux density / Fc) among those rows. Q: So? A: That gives 4120.0 angstrom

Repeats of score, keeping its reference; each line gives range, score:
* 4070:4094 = 4090.0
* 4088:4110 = 4090.0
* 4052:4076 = 4069.0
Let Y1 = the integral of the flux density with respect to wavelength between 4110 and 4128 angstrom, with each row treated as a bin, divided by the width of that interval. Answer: 4.07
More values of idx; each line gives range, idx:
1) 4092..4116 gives 3.61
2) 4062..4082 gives 3.34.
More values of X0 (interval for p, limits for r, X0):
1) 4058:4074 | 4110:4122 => 9.1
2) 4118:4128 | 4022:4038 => 9.3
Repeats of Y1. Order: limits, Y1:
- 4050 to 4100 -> 3.87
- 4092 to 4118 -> 3.78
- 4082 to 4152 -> 3.93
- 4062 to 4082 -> 3.77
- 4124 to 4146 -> 3.83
